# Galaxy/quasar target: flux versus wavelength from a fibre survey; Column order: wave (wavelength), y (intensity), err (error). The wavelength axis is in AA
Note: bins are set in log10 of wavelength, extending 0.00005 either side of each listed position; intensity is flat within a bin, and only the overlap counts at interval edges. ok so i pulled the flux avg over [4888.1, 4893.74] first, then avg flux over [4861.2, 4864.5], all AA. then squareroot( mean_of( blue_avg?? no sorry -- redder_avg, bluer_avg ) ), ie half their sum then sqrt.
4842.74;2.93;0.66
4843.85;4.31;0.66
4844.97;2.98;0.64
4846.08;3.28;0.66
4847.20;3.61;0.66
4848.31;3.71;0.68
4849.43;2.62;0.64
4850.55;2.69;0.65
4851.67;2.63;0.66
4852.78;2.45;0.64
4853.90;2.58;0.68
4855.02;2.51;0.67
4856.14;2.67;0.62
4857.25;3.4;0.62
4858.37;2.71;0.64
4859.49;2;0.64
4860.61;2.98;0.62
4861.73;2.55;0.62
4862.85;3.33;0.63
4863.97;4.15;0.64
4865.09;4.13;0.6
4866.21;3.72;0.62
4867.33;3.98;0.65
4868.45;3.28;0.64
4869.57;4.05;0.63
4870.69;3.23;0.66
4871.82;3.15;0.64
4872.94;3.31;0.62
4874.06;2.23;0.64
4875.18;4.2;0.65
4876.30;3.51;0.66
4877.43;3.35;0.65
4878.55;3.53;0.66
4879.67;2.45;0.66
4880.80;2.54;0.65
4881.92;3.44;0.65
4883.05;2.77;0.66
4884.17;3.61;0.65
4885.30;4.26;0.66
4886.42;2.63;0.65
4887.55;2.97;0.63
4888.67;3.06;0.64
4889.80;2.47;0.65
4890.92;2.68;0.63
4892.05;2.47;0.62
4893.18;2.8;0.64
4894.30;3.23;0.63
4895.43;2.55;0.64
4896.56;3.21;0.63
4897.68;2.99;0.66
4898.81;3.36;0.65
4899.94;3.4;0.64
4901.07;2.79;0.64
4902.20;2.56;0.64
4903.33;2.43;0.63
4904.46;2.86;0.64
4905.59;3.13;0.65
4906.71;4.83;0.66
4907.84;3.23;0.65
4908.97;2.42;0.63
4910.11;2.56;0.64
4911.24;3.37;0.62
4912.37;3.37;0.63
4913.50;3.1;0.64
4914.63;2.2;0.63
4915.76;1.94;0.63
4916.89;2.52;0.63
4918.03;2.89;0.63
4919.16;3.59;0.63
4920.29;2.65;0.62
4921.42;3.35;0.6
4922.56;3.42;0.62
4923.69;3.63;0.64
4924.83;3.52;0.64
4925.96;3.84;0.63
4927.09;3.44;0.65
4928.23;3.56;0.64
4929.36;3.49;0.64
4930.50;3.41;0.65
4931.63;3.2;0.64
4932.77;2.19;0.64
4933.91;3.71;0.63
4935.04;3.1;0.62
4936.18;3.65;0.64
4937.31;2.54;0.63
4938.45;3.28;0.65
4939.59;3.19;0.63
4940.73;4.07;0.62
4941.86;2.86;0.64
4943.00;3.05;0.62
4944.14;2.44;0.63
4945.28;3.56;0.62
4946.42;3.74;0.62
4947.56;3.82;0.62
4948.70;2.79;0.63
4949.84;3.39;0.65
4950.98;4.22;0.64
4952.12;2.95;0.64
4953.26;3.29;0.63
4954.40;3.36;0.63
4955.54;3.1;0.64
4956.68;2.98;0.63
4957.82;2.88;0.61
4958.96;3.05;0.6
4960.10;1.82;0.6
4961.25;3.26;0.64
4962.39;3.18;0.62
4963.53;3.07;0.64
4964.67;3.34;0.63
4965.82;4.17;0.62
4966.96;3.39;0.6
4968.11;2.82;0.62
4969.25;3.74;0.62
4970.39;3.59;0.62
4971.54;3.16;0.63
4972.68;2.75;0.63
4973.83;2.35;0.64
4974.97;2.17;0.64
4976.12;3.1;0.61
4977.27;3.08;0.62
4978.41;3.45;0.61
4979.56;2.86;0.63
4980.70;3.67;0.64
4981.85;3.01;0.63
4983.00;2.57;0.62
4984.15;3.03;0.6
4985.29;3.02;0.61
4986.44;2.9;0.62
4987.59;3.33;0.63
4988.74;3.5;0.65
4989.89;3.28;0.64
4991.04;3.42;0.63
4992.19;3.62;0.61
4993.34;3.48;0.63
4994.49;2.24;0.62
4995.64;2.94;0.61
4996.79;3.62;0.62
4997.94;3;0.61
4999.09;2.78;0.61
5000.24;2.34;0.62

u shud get 1.738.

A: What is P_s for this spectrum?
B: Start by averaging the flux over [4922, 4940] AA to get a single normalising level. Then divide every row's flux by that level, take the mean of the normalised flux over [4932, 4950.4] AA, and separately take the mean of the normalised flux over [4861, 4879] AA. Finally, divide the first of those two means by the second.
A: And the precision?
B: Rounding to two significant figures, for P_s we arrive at 0.92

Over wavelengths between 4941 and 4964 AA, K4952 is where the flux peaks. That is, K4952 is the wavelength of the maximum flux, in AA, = 4950.98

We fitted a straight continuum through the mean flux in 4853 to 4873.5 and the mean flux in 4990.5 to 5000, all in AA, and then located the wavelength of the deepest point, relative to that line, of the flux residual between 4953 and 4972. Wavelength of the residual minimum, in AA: 4960.10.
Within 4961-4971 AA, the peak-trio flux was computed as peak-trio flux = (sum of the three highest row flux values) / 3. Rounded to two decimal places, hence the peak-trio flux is 3.83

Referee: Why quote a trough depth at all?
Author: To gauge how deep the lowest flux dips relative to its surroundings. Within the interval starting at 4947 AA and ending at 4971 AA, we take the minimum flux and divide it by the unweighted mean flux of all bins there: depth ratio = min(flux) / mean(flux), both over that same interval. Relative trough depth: 0.56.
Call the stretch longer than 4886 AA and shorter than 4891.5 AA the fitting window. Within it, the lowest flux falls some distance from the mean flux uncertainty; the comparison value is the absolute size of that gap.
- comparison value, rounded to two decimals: 1.83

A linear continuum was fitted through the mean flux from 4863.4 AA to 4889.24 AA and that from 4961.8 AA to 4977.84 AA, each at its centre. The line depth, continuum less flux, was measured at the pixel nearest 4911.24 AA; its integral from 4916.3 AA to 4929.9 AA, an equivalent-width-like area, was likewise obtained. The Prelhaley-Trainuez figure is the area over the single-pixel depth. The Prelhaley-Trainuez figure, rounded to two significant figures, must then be 11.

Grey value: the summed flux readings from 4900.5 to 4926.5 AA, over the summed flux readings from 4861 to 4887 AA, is 0.91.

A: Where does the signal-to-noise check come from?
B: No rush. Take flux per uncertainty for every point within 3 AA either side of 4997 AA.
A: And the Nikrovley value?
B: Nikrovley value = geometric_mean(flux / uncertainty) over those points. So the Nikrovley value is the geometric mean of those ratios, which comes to 4.7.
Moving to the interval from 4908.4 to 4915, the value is 4.4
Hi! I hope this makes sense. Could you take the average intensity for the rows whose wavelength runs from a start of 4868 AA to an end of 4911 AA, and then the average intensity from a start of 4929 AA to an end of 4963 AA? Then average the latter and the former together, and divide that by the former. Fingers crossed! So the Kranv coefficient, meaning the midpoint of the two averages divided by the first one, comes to 1.01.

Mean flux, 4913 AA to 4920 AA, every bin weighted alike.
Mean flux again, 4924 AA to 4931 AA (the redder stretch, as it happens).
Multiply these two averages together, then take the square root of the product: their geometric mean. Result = 3.10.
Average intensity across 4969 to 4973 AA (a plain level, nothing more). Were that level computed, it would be 3.31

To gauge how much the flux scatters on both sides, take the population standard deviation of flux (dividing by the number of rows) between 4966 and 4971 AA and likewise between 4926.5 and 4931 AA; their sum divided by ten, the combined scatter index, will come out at 0.041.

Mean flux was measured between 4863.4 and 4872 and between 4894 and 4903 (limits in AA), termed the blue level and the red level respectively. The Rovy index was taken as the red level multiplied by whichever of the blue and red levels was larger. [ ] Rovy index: 11.2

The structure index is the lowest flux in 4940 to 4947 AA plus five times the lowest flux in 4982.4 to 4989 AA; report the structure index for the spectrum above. 15.3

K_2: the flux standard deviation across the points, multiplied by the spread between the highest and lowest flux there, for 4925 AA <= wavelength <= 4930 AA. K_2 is 0.1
